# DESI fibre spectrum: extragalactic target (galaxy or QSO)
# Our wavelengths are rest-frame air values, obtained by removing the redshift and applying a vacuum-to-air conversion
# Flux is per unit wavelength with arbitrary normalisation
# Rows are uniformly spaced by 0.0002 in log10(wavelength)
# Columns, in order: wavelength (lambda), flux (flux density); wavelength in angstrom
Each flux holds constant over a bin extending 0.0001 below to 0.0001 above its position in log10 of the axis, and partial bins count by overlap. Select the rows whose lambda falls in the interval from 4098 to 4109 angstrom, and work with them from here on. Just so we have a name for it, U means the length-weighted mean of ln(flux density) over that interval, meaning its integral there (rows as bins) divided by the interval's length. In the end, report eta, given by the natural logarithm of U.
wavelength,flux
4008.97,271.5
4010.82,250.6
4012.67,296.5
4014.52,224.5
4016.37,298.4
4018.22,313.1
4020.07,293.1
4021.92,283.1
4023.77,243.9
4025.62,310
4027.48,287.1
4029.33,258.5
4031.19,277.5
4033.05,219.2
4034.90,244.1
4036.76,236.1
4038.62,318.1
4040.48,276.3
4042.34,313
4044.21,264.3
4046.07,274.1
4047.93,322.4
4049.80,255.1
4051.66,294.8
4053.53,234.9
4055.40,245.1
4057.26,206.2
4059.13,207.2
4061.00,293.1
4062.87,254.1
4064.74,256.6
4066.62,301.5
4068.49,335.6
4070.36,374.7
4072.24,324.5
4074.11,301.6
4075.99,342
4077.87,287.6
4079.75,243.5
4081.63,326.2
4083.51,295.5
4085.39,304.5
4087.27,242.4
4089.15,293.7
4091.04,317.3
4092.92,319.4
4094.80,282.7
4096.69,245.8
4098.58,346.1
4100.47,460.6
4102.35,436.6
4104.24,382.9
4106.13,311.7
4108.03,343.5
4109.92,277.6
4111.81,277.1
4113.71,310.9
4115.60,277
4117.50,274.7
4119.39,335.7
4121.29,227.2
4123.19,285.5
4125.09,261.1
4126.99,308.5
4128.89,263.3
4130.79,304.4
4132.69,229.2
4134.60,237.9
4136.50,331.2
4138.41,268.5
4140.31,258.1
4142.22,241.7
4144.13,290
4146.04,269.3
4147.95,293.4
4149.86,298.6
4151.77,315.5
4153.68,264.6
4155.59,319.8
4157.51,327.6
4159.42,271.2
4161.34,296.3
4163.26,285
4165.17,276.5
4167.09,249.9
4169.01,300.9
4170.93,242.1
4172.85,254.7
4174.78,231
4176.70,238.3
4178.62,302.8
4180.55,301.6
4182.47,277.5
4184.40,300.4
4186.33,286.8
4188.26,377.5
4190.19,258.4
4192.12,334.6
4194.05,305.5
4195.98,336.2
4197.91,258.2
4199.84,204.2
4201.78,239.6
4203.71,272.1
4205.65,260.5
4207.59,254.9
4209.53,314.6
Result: 1.78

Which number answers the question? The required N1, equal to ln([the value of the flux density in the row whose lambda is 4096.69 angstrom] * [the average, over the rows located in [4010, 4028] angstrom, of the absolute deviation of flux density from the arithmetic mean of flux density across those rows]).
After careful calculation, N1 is 8.7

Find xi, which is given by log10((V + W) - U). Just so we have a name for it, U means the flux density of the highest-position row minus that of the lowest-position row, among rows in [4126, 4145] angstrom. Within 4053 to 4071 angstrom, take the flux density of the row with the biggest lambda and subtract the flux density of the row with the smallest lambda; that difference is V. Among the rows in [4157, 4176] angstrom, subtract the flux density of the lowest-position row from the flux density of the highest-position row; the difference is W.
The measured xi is 1.8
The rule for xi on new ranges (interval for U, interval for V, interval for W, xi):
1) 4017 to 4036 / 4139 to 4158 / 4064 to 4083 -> 2.3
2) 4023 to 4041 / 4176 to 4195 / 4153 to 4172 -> 1.1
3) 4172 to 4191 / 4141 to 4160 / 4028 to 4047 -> 1.6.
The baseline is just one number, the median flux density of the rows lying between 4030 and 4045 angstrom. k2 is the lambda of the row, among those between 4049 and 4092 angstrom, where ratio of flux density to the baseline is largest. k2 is 4070.36 angstrom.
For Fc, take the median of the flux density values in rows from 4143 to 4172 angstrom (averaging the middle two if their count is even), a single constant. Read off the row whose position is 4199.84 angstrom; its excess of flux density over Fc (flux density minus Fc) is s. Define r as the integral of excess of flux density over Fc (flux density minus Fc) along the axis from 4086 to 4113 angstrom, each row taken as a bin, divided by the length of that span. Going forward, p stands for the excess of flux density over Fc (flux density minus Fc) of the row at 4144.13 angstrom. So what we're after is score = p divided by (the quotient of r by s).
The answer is 0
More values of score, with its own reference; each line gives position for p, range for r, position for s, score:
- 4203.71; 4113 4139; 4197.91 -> -54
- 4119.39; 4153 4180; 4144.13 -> 0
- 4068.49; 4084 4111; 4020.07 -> 4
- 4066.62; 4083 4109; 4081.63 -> 11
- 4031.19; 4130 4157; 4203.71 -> -24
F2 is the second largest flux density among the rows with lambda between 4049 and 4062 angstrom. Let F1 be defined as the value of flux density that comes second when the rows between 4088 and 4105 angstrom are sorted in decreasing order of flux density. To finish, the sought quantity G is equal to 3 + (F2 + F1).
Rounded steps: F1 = 436.6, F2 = 293.1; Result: 733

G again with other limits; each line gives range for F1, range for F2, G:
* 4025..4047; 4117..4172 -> 647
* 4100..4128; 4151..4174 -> 759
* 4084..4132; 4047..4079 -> 782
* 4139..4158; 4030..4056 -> 641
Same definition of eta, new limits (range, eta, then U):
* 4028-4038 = 1.71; 5.52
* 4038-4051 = 1.73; 5.66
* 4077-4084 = 1.73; 5.65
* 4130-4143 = 1.72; 5.58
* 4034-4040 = 1.72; 5.58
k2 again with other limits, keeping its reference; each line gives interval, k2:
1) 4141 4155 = 4151.77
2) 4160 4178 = 4169.01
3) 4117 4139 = 4119.39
